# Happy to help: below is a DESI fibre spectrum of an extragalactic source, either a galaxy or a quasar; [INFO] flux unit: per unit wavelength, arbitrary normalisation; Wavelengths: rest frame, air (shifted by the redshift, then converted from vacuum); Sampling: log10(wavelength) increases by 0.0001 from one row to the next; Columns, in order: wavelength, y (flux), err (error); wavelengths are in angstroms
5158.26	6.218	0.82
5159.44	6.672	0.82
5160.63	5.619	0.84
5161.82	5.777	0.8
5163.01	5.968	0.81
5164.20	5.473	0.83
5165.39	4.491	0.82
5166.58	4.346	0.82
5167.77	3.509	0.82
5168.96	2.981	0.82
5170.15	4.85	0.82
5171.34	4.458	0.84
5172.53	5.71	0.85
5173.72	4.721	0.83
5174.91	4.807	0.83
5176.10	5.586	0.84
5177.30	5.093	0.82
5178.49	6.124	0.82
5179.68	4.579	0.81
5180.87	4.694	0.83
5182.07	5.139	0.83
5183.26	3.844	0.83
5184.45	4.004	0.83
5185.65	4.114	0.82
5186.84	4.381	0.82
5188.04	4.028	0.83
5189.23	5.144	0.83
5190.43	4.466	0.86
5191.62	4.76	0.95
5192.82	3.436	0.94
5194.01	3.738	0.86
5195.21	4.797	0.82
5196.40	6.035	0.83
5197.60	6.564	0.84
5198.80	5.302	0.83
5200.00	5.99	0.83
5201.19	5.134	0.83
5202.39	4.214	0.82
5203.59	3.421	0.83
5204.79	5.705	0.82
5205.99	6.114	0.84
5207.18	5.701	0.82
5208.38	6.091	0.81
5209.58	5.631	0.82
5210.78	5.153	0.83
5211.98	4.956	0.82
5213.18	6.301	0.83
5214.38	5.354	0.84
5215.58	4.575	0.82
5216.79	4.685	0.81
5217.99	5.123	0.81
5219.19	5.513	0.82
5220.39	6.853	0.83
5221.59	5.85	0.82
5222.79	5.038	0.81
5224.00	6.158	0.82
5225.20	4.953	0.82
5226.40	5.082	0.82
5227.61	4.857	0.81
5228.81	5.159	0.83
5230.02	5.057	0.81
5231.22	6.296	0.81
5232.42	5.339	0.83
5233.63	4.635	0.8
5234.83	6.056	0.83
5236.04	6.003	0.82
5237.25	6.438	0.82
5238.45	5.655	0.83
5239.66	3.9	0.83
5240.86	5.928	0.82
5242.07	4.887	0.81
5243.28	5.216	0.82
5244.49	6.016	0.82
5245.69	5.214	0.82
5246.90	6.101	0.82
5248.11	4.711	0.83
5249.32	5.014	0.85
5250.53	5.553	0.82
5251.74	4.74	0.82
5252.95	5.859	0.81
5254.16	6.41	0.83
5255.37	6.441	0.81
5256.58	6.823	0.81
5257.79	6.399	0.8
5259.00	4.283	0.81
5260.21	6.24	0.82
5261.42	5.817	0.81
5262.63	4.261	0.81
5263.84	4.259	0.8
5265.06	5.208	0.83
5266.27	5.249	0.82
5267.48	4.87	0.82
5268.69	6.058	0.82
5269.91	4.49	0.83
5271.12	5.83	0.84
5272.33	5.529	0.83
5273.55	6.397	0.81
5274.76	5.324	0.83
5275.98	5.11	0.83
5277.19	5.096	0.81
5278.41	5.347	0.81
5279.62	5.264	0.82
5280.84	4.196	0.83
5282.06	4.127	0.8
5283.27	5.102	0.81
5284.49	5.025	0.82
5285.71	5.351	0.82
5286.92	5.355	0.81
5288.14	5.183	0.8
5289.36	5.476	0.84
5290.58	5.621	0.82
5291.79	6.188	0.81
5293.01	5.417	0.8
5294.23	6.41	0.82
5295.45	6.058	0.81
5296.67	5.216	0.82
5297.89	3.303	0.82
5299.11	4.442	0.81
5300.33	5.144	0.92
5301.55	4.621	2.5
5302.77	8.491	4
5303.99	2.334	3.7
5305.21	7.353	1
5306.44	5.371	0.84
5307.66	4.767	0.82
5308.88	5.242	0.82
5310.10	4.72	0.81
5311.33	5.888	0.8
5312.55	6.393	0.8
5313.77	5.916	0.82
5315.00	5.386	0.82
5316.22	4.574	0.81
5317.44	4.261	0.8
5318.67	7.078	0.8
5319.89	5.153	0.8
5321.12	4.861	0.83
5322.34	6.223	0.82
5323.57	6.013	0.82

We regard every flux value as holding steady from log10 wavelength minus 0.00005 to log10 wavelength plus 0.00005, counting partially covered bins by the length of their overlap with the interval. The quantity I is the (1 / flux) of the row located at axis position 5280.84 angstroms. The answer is 0.238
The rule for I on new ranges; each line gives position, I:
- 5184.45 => 0.250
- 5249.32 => 0.199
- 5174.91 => 0.208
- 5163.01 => 0.168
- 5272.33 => 0.181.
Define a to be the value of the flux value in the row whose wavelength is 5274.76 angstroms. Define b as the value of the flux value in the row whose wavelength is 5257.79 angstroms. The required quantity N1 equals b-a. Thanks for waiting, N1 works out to 1.1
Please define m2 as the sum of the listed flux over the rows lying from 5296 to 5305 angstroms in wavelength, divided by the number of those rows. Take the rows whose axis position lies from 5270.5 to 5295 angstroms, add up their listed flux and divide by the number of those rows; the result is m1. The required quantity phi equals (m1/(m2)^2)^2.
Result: 0.055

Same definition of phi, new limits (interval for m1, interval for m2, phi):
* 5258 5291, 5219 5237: 0.029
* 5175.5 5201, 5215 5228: 0.029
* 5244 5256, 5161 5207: 0.058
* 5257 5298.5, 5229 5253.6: 0.032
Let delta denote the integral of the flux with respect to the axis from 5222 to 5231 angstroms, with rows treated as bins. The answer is 47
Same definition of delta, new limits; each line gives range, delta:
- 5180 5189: 39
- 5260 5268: 41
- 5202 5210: 42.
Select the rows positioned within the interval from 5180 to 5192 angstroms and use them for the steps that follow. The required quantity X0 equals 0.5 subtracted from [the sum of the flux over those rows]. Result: 44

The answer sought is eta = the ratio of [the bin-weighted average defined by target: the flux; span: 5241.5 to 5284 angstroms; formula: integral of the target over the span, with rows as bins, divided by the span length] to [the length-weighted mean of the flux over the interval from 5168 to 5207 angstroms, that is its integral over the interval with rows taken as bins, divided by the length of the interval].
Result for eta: 1.11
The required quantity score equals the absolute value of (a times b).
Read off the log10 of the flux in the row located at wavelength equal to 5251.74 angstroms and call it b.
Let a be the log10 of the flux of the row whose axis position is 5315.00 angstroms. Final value 0.49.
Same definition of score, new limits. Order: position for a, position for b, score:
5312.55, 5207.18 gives 0.61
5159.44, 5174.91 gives 0.56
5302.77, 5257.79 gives 0.75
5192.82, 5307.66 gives 0.36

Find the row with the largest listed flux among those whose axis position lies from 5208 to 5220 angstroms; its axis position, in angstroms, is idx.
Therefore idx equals 5213.18 angstroms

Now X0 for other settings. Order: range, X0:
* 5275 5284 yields 34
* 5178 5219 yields 169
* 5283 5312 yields 128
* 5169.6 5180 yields 45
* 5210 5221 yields 48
